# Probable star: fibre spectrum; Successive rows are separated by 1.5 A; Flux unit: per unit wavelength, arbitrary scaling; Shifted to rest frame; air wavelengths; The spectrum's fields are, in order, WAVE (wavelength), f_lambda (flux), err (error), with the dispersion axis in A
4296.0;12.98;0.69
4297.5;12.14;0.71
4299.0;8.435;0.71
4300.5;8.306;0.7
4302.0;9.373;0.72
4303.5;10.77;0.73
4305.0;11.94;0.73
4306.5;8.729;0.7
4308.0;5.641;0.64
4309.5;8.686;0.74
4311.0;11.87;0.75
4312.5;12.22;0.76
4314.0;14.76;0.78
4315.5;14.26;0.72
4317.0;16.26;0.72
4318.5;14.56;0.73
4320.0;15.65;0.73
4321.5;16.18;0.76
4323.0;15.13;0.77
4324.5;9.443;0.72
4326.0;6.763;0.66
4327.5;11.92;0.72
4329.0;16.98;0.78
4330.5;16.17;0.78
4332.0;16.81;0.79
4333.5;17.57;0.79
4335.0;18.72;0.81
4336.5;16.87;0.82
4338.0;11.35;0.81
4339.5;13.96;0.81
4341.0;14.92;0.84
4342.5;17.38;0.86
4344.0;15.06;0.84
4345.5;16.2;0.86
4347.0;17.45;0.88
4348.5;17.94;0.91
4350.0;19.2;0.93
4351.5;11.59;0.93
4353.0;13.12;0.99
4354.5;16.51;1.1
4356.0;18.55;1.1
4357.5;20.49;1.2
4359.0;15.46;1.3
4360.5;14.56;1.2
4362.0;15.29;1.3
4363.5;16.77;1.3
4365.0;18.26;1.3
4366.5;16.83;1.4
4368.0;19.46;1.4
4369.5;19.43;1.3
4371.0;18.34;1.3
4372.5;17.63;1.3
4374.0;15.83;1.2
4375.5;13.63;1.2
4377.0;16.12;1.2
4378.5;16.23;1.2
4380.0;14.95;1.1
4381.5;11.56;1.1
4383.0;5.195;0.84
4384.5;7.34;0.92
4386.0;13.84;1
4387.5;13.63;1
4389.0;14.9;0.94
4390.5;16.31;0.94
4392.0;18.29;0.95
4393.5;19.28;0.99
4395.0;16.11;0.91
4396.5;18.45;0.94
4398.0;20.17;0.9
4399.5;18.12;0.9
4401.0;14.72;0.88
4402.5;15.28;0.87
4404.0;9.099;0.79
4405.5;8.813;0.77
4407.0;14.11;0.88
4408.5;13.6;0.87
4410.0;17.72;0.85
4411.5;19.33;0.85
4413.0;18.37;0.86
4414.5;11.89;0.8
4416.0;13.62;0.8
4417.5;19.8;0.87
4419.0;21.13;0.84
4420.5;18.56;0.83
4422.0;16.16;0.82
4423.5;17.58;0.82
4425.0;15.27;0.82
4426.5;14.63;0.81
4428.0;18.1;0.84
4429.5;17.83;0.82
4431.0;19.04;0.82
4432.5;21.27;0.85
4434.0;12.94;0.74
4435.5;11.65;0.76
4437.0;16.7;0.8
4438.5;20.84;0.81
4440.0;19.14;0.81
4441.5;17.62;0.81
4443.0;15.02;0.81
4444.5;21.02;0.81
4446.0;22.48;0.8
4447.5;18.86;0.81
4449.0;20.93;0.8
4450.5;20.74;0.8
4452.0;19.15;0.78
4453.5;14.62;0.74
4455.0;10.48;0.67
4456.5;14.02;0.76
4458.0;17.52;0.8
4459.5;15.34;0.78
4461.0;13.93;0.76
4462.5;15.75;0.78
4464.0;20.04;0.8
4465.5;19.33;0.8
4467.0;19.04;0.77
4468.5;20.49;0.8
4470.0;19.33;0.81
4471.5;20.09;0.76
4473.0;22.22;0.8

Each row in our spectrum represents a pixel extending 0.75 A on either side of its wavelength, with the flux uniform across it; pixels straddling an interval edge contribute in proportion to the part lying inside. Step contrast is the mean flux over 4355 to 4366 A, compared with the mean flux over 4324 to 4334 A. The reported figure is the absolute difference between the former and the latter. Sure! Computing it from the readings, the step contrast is 3.4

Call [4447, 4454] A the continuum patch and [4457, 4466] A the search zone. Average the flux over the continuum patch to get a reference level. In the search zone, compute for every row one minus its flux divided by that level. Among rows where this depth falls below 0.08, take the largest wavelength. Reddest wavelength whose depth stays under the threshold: 4465.5 A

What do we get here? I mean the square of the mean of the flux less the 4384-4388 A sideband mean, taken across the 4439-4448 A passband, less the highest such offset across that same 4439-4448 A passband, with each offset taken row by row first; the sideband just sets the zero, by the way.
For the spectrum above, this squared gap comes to 12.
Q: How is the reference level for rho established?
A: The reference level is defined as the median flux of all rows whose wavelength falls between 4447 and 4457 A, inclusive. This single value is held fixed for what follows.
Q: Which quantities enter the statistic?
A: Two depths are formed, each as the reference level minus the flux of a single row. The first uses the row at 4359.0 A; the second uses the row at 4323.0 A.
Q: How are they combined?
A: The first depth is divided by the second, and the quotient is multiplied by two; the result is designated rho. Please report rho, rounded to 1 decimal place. 1.8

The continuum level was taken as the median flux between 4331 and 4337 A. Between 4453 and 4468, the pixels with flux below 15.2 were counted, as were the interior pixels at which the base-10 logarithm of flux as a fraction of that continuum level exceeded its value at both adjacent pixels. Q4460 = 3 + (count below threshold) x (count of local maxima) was 11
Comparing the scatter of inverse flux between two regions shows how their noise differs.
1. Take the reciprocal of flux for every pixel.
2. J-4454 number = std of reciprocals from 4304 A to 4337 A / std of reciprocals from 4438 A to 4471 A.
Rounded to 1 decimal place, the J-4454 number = 2.7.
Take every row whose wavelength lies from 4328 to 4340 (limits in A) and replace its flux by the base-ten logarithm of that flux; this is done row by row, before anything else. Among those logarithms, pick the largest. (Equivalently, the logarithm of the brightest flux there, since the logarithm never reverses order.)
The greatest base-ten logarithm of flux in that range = 1.27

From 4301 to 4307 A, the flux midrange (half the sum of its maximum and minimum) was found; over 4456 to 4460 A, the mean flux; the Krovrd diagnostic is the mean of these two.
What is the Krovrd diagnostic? 13.0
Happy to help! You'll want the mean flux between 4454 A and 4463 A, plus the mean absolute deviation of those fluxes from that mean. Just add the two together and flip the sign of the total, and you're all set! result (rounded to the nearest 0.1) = -16.2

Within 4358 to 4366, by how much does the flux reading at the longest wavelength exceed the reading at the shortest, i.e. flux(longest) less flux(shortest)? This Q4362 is 2.8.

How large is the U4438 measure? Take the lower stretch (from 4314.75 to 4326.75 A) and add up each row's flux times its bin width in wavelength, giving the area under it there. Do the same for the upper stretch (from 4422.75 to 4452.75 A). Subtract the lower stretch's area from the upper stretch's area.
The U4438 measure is 379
